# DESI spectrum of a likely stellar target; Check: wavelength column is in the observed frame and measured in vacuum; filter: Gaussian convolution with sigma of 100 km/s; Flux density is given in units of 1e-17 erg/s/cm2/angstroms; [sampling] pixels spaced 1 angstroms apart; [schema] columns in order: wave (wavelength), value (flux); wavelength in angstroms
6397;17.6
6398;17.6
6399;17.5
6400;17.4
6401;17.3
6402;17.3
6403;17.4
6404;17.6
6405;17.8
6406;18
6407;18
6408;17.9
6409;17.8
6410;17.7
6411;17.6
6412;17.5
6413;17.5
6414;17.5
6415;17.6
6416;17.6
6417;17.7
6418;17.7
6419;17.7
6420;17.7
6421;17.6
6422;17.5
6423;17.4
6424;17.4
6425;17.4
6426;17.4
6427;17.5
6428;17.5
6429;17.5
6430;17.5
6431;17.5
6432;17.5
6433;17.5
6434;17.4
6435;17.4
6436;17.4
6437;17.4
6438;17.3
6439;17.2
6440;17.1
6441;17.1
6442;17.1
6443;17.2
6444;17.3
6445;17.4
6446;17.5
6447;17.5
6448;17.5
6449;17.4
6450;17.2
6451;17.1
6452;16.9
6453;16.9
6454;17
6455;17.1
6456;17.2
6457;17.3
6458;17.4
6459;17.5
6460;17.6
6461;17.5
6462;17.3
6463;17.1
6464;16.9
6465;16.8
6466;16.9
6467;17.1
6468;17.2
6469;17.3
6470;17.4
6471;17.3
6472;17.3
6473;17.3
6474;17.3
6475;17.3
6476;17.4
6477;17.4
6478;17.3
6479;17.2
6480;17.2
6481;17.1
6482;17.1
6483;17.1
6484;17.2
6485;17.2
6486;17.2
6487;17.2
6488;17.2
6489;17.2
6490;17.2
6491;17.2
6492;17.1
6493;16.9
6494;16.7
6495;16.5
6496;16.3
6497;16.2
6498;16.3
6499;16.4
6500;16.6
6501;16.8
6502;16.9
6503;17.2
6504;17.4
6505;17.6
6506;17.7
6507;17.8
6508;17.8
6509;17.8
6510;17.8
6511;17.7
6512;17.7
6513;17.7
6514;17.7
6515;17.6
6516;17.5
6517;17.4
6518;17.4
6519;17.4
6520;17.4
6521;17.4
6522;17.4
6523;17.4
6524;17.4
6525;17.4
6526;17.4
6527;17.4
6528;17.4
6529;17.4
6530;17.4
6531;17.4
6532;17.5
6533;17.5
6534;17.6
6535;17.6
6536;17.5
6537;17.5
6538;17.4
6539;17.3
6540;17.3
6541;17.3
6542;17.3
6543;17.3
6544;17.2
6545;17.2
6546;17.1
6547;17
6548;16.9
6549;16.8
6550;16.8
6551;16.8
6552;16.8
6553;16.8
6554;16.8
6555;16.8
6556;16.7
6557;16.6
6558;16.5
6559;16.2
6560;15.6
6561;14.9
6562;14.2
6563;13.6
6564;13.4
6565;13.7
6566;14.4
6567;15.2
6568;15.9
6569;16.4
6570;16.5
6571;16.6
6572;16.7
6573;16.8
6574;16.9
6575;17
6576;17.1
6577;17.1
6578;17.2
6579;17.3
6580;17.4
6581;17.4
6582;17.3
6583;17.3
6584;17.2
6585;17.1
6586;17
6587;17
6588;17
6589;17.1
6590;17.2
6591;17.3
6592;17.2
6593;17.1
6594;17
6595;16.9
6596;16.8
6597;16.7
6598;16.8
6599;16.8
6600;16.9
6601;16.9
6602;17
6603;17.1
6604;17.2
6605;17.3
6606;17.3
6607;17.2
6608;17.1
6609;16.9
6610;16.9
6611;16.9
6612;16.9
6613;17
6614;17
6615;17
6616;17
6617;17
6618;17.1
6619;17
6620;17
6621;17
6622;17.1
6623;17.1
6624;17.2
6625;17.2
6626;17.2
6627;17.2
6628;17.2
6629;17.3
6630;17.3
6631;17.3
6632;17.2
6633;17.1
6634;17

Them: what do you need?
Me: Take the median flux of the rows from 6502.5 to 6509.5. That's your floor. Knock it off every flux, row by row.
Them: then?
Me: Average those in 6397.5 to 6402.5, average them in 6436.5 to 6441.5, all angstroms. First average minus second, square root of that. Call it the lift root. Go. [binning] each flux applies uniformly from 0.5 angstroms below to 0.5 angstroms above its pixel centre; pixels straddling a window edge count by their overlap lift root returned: 0.45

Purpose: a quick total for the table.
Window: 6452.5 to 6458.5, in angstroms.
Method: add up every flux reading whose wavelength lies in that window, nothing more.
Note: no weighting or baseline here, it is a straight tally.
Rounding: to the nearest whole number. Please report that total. 103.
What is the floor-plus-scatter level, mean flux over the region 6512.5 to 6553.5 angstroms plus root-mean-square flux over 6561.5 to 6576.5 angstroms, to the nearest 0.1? 33.0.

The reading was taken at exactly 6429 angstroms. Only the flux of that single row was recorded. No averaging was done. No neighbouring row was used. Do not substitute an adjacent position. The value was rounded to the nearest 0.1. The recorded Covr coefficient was 17.5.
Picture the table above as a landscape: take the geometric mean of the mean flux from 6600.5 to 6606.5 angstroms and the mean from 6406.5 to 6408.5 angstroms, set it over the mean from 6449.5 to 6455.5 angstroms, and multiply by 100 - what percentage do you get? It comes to 103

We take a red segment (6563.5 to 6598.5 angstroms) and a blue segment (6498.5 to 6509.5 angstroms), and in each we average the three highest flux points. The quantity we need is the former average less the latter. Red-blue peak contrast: -0.43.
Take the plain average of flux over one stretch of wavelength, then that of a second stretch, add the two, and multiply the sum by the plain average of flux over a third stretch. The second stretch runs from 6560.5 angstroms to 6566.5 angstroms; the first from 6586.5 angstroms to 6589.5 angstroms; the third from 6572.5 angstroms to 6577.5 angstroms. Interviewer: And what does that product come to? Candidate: 528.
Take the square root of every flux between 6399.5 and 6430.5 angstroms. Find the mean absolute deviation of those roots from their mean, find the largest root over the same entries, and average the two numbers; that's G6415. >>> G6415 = 2.130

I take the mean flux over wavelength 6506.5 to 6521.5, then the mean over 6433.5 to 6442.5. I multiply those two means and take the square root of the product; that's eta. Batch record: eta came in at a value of 17.4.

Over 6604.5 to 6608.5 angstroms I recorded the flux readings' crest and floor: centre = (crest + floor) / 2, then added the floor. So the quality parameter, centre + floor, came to 34.3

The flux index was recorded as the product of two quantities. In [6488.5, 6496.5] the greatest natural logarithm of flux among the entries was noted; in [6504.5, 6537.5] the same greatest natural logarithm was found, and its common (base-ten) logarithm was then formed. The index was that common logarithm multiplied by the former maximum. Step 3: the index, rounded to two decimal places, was 1.31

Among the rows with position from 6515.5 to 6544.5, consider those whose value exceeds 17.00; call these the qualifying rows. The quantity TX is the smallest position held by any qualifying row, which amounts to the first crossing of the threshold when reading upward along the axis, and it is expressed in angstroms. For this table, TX 6516 angstroms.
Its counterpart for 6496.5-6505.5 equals 6503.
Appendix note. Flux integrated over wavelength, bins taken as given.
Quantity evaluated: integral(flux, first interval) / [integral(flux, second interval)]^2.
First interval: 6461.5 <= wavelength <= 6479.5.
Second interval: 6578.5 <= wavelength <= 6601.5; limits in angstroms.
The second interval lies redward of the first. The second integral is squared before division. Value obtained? 0.0020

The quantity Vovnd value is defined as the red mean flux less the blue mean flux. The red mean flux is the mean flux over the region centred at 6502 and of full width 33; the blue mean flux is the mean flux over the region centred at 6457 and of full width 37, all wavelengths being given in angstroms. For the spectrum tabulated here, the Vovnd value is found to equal -0.027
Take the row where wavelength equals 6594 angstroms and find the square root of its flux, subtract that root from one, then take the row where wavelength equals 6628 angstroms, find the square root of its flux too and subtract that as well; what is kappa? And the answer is -7.27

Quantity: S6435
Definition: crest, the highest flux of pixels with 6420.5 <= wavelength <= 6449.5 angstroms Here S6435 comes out 17.6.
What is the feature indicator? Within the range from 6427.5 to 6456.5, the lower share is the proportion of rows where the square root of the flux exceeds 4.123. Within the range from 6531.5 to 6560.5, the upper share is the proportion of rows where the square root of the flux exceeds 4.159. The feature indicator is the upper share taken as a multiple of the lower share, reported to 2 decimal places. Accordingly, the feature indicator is 0.44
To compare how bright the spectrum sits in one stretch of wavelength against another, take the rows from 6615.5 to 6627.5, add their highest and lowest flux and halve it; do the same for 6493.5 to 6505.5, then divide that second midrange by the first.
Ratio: 0.99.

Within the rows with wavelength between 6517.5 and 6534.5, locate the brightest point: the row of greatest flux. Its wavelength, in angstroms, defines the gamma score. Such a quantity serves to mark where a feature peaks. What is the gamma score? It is 6534 angstroms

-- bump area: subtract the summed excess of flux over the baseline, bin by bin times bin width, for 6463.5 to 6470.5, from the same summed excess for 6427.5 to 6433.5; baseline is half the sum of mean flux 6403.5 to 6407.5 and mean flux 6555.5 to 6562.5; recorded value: 2.2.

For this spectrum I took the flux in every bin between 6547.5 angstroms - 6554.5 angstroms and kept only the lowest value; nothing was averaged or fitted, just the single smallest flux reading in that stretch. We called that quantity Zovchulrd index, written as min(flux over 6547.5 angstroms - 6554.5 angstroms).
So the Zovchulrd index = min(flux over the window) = 16.8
